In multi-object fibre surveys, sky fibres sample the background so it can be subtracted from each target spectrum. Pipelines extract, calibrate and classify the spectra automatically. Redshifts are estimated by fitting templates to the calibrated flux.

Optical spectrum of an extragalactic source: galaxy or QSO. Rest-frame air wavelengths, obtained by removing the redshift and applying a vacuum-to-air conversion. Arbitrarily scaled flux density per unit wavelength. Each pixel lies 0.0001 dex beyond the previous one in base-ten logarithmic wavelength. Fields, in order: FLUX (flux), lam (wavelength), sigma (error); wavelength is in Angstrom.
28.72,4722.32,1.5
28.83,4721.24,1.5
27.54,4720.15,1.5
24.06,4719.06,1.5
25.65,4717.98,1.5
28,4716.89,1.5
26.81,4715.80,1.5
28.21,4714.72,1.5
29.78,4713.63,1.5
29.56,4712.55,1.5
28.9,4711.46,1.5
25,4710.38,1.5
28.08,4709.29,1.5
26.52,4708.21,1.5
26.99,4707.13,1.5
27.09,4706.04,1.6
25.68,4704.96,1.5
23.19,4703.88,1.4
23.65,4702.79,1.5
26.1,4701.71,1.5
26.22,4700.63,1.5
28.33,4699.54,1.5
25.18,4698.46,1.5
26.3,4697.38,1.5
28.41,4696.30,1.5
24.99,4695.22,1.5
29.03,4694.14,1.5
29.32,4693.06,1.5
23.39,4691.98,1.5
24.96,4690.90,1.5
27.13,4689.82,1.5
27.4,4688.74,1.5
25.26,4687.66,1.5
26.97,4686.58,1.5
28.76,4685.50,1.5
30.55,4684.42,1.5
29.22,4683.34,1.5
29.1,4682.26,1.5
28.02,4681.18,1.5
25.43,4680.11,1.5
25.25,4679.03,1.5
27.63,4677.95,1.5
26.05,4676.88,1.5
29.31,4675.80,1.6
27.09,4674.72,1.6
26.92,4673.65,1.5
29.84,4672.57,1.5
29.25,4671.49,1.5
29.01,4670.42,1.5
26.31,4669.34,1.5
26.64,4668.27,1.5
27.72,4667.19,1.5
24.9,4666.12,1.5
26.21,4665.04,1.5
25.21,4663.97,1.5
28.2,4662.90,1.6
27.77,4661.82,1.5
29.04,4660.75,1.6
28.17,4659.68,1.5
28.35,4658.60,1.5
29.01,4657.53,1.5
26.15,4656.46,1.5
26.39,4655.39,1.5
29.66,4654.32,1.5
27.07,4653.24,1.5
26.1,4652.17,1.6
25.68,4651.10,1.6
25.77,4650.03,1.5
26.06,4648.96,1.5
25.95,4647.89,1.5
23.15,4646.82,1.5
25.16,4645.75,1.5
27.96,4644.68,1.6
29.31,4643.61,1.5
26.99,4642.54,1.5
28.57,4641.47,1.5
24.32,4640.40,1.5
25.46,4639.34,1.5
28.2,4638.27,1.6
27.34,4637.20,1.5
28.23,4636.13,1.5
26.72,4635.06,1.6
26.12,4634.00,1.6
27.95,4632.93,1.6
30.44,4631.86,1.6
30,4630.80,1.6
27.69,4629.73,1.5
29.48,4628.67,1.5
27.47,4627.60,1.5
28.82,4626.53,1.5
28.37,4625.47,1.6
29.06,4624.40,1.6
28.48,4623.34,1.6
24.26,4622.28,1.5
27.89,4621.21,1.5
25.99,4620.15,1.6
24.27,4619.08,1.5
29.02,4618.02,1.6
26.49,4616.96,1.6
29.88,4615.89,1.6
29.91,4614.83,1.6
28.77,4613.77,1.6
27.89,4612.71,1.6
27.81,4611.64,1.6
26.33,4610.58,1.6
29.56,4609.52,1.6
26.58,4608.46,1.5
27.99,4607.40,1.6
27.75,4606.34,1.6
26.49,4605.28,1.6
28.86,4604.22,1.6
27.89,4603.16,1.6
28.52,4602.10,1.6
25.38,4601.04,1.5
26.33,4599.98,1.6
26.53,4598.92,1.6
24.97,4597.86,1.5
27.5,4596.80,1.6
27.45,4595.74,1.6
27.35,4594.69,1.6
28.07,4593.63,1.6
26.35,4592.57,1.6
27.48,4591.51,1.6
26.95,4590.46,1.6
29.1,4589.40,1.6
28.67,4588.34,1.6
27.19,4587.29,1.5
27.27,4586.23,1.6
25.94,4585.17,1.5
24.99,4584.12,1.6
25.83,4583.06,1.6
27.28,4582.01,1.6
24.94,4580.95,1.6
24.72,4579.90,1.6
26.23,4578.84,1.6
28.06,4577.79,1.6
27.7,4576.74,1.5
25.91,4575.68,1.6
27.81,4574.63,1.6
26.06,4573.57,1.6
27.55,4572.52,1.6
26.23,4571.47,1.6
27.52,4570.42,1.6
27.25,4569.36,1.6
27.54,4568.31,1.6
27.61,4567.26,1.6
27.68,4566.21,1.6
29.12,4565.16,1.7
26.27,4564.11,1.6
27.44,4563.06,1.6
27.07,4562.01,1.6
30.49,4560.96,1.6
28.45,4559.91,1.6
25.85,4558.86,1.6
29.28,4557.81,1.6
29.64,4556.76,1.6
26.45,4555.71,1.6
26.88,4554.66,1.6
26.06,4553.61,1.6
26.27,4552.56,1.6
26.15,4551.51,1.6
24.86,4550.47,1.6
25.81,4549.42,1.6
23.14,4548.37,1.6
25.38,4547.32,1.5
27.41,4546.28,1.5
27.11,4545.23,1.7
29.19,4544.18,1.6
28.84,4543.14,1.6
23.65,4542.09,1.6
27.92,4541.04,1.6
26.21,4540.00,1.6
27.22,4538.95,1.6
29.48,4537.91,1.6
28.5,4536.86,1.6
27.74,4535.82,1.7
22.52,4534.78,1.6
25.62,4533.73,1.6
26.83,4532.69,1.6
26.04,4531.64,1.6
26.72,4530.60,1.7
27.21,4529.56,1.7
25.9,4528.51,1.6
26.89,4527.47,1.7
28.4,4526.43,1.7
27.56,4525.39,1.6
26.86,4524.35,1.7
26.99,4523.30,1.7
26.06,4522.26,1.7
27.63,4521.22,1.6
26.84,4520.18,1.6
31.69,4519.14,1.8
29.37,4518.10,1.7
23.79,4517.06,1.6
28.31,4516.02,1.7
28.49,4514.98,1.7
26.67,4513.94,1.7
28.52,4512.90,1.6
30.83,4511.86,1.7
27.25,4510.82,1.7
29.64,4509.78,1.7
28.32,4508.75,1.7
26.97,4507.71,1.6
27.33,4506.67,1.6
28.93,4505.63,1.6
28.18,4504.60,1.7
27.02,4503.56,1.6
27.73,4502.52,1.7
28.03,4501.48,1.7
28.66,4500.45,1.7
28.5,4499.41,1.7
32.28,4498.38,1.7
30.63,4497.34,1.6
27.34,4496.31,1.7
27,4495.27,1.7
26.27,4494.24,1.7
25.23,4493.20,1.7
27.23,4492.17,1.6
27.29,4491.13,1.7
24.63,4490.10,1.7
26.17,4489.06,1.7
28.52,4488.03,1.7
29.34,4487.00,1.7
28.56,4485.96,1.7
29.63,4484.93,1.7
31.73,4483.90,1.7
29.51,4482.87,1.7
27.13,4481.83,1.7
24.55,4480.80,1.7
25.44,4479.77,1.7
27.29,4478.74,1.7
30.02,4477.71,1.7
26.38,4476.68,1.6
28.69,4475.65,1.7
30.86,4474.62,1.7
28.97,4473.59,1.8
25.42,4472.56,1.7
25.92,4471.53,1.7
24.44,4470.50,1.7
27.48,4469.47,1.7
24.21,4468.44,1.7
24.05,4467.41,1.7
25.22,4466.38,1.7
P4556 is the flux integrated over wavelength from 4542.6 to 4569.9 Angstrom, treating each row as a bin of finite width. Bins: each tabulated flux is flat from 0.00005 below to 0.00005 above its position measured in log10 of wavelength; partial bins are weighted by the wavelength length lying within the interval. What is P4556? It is 742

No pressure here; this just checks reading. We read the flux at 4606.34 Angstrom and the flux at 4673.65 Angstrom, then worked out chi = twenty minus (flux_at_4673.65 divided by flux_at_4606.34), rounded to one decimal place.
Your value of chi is 19.0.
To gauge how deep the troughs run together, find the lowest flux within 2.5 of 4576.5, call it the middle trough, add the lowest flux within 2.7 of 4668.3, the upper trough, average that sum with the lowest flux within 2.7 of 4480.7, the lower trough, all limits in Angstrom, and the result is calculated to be 37.7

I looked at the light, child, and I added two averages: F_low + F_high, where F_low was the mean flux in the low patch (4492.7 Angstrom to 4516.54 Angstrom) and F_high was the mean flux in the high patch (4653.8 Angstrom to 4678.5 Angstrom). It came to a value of 55.8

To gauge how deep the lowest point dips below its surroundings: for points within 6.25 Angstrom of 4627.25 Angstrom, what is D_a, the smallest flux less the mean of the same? -4.1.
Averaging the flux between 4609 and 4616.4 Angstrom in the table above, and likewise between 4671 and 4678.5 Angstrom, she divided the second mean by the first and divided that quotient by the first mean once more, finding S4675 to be 0.034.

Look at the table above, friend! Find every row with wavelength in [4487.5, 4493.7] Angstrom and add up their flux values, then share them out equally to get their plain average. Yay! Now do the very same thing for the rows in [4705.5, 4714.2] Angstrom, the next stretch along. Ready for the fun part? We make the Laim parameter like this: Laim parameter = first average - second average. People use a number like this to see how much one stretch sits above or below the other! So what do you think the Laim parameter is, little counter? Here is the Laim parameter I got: -1.2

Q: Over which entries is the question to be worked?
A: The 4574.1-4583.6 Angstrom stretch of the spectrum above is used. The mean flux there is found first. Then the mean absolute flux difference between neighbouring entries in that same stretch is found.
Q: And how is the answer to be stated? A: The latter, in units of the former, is 0.054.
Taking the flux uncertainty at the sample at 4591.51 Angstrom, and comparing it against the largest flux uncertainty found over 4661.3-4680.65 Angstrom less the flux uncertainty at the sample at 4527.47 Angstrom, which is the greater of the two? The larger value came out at 1.60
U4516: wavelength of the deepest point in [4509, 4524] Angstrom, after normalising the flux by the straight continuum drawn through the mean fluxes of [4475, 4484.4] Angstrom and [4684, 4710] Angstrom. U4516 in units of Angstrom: 4517.06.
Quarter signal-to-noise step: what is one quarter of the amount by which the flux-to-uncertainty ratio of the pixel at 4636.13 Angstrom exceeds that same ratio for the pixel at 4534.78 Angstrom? 1.2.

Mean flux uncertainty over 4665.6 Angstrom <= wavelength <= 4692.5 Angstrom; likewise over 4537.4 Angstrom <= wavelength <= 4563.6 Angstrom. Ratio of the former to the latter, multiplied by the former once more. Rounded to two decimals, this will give 1.42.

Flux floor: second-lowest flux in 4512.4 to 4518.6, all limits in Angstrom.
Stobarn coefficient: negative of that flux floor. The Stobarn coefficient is -26.7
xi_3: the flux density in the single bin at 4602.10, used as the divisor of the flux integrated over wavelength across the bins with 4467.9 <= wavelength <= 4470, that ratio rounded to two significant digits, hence 1.9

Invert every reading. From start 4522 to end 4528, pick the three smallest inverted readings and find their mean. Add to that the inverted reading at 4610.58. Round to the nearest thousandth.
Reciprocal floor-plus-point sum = 0.074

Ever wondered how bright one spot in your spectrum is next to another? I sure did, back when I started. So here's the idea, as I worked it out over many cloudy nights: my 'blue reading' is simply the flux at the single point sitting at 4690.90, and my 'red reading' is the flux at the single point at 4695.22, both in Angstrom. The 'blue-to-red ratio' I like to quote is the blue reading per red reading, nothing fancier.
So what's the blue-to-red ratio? 1.00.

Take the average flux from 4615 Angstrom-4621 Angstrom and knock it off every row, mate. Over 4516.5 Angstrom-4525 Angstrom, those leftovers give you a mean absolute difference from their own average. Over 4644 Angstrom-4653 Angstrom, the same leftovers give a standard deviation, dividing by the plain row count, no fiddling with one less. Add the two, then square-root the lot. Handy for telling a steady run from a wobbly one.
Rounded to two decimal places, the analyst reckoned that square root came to 1.69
